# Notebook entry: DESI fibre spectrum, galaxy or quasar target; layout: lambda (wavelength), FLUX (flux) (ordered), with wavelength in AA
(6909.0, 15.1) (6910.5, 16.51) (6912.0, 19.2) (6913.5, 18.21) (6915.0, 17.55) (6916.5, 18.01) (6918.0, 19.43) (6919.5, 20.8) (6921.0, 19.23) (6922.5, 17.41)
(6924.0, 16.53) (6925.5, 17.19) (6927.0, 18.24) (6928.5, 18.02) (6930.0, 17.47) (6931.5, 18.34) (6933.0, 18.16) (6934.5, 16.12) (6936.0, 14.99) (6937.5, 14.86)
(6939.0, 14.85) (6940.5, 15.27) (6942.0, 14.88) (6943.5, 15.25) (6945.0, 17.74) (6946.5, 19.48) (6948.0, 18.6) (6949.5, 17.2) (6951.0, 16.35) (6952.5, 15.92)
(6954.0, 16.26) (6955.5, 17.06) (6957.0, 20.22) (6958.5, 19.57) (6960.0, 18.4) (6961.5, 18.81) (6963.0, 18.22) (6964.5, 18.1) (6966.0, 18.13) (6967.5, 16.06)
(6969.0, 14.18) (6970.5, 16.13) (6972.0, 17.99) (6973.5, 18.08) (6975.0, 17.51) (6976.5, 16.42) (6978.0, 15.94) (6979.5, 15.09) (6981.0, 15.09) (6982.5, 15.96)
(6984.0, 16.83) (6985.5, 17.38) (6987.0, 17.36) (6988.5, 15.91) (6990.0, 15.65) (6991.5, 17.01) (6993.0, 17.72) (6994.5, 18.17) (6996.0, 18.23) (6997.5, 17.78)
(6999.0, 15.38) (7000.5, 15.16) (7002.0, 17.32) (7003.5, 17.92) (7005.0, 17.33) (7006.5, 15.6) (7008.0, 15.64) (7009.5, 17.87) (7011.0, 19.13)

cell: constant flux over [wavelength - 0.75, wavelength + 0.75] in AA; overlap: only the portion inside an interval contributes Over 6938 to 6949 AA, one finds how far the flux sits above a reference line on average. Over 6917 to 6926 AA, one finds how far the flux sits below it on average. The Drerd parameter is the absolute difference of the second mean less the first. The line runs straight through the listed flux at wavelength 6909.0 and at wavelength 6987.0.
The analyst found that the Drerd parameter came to 3.4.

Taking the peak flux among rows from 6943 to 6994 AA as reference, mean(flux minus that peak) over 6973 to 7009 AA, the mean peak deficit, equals -3.53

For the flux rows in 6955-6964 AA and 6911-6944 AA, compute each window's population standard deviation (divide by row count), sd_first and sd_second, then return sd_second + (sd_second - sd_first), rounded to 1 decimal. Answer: 2.4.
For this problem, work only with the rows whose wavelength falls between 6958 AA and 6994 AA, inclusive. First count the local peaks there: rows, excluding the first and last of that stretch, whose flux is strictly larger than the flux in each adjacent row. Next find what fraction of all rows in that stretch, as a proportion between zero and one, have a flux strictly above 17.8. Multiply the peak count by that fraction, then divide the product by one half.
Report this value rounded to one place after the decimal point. 2.7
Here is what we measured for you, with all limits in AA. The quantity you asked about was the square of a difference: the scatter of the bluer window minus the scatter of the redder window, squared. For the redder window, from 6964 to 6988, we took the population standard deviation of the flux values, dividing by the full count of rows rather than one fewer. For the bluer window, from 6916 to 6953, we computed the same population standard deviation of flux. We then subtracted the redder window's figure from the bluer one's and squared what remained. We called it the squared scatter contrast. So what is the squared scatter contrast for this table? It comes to 0.20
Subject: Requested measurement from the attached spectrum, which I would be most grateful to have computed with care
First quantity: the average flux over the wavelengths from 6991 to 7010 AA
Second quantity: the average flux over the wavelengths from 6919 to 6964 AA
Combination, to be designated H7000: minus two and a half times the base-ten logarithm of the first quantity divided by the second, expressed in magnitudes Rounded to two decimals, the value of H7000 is 0.02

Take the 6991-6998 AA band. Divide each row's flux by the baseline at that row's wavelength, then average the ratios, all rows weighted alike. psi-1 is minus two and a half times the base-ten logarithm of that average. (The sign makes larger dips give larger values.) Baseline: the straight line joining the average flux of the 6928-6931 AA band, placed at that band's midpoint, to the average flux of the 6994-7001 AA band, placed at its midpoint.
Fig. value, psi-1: -0.05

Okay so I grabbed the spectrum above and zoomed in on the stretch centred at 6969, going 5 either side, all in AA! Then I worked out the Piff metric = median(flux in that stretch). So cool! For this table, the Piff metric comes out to 18.0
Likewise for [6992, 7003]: 17.7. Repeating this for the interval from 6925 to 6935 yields 18.0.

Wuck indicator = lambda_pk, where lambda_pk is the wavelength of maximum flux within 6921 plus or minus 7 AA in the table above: 6919.5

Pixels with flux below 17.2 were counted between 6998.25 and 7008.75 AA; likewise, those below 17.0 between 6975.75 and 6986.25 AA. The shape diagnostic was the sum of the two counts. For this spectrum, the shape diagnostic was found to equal 10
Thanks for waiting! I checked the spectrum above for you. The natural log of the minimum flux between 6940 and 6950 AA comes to 2.70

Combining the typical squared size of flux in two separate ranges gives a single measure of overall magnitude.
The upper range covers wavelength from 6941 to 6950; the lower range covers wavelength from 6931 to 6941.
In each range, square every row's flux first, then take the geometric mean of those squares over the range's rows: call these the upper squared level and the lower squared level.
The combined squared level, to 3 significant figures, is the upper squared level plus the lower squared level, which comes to 549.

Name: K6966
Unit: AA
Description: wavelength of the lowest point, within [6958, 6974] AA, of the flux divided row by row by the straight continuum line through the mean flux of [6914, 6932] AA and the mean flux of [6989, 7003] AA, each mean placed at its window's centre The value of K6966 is 6969.0 AA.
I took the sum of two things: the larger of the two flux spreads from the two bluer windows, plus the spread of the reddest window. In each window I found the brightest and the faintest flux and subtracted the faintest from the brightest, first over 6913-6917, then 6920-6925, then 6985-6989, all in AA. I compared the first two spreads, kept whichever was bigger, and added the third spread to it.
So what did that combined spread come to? 4.17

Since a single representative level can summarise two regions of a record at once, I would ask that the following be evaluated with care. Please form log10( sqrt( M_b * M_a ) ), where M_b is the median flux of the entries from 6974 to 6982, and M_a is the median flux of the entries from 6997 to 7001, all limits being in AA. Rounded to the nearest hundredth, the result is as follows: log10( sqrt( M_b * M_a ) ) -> 1.19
